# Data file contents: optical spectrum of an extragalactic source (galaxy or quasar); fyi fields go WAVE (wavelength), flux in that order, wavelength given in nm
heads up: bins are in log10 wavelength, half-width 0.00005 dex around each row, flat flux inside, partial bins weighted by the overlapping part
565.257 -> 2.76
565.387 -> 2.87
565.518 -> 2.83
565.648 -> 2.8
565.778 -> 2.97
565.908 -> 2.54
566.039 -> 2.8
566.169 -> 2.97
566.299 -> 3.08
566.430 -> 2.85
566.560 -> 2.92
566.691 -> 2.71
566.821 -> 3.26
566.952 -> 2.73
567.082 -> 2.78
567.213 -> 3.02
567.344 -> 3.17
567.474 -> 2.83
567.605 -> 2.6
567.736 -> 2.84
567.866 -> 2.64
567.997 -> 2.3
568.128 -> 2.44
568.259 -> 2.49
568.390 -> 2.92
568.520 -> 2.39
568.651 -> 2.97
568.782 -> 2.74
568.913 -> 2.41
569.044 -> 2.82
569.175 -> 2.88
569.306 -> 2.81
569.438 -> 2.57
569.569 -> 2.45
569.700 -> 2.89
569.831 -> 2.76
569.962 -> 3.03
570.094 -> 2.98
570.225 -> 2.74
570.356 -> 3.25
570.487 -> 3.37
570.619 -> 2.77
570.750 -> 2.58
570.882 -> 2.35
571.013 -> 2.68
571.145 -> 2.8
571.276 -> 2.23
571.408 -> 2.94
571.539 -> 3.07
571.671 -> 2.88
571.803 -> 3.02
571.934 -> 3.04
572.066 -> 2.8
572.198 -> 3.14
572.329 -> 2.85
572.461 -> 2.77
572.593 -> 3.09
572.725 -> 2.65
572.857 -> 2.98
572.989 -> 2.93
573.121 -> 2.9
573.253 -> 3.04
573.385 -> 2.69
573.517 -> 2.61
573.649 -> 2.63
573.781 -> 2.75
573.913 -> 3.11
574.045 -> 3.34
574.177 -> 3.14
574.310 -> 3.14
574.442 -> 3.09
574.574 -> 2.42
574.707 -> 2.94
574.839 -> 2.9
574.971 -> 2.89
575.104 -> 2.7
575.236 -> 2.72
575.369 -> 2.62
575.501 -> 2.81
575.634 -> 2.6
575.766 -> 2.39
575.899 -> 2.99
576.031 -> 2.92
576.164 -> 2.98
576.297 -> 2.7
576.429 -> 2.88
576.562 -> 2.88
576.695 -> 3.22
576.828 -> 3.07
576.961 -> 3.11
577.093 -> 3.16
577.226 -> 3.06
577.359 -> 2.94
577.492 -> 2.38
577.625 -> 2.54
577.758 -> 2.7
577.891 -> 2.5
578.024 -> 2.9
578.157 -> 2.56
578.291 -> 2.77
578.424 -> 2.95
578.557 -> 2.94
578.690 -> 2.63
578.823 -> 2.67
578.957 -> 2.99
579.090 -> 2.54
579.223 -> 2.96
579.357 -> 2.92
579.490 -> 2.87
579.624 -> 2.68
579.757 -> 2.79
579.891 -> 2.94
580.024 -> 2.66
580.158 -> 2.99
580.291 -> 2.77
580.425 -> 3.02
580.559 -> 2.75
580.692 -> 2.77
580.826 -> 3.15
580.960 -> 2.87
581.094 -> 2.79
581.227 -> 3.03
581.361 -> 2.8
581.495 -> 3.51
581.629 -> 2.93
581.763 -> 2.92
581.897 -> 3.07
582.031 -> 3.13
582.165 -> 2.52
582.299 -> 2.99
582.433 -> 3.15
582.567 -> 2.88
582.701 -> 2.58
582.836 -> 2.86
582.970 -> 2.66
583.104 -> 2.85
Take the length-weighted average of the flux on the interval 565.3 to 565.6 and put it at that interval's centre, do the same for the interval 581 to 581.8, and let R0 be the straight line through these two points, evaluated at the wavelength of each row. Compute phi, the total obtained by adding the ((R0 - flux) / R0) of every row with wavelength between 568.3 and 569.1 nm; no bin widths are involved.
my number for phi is 0.34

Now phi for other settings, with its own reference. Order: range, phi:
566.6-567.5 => -0.19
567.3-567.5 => -0.10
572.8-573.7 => 0.21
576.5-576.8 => -0.07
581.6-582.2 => 0.14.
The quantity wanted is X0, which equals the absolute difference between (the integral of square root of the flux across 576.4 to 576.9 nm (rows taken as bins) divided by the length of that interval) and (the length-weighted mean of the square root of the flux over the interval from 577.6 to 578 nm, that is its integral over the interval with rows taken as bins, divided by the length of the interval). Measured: 0.117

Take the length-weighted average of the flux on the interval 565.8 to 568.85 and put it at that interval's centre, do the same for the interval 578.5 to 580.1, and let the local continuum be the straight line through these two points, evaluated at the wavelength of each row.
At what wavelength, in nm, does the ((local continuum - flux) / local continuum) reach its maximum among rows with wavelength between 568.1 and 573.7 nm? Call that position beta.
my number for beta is 571.276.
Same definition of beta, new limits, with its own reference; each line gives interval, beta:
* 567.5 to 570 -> 567.997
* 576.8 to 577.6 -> 577.492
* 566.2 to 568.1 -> 567.997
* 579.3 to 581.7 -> 580.024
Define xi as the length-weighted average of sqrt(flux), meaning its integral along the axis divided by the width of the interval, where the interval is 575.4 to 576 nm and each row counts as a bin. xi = 1.65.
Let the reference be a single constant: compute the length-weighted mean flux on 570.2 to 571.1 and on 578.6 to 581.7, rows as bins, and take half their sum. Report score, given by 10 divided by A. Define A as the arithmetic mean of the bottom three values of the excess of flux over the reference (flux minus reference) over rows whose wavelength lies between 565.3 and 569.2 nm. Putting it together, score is -21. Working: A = -0.48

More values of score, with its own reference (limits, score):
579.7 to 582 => -83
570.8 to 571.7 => -23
